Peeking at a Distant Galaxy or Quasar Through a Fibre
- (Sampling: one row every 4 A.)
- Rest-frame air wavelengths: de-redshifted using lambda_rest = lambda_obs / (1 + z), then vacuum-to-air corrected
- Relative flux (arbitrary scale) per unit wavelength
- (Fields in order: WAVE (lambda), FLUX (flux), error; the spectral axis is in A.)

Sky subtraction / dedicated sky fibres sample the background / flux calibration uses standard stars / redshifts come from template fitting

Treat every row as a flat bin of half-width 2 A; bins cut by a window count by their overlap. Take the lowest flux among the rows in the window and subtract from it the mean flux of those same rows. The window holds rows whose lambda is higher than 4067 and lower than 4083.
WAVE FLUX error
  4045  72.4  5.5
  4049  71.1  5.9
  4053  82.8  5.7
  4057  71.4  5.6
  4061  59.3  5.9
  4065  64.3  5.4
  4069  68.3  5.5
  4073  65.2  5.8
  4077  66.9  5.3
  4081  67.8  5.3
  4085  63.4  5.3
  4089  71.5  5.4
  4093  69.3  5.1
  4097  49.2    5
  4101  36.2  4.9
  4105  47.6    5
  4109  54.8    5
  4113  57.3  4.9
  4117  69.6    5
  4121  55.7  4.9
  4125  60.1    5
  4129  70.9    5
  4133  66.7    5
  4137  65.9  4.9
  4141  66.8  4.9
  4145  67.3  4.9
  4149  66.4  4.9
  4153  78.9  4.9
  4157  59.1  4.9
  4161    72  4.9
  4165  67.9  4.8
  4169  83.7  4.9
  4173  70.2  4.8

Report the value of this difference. -2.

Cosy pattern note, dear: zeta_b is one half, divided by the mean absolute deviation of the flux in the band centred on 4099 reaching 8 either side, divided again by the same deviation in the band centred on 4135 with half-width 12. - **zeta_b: 0.024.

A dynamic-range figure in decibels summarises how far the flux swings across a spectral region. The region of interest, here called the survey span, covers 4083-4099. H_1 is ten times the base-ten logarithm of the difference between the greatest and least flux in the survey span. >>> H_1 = 13.5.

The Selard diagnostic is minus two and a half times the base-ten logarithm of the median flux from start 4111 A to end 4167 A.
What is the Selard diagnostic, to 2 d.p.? -4.56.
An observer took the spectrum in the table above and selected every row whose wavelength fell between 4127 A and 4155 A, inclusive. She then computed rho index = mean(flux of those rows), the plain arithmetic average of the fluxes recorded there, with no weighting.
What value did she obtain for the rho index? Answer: 69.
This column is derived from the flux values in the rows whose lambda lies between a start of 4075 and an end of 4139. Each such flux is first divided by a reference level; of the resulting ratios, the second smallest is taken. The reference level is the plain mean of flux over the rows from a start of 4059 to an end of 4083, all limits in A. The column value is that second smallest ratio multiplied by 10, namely 7.3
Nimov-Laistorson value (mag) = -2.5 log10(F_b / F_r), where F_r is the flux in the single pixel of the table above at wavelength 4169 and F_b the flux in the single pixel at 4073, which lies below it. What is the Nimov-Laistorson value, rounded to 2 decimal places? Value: 0.27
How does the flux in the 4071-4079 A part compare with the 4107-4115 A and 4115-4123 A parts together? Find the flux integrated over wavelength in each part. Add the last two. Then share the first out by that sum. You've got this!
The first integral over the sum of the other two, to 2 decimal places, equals 0.56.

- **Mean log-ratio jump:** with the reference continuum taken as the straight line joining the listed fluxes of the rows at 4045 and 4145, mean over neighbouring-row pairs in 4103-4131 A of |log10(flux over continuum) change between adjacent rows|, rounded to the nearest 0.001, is 0.062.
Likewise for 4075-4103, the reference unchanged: 0.063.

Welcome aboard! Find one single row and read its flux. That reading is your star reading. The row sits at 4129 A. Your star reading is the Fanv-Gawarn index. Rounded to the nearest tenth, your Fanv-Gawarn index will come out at 70.9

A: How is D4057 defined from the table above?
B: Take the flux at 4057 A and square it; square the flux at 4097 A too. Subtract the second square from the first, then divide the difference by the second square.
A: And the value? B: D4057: 1.1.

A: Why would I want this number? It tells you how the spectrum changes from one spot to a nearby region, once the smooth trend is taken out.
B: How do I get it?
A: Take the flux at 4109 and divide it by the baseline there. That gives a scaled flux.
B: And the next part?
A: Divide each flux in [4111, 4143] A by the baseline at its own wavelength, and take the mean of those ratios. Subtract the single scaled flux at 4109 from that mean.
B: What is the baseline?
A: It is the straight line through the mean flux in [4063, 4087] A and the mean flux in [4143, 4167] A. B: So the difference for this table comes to 0.13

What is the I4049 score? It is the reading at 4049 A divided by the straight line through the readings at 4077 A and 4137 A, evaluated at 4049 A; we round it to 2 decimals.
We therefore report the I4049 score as 1.06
